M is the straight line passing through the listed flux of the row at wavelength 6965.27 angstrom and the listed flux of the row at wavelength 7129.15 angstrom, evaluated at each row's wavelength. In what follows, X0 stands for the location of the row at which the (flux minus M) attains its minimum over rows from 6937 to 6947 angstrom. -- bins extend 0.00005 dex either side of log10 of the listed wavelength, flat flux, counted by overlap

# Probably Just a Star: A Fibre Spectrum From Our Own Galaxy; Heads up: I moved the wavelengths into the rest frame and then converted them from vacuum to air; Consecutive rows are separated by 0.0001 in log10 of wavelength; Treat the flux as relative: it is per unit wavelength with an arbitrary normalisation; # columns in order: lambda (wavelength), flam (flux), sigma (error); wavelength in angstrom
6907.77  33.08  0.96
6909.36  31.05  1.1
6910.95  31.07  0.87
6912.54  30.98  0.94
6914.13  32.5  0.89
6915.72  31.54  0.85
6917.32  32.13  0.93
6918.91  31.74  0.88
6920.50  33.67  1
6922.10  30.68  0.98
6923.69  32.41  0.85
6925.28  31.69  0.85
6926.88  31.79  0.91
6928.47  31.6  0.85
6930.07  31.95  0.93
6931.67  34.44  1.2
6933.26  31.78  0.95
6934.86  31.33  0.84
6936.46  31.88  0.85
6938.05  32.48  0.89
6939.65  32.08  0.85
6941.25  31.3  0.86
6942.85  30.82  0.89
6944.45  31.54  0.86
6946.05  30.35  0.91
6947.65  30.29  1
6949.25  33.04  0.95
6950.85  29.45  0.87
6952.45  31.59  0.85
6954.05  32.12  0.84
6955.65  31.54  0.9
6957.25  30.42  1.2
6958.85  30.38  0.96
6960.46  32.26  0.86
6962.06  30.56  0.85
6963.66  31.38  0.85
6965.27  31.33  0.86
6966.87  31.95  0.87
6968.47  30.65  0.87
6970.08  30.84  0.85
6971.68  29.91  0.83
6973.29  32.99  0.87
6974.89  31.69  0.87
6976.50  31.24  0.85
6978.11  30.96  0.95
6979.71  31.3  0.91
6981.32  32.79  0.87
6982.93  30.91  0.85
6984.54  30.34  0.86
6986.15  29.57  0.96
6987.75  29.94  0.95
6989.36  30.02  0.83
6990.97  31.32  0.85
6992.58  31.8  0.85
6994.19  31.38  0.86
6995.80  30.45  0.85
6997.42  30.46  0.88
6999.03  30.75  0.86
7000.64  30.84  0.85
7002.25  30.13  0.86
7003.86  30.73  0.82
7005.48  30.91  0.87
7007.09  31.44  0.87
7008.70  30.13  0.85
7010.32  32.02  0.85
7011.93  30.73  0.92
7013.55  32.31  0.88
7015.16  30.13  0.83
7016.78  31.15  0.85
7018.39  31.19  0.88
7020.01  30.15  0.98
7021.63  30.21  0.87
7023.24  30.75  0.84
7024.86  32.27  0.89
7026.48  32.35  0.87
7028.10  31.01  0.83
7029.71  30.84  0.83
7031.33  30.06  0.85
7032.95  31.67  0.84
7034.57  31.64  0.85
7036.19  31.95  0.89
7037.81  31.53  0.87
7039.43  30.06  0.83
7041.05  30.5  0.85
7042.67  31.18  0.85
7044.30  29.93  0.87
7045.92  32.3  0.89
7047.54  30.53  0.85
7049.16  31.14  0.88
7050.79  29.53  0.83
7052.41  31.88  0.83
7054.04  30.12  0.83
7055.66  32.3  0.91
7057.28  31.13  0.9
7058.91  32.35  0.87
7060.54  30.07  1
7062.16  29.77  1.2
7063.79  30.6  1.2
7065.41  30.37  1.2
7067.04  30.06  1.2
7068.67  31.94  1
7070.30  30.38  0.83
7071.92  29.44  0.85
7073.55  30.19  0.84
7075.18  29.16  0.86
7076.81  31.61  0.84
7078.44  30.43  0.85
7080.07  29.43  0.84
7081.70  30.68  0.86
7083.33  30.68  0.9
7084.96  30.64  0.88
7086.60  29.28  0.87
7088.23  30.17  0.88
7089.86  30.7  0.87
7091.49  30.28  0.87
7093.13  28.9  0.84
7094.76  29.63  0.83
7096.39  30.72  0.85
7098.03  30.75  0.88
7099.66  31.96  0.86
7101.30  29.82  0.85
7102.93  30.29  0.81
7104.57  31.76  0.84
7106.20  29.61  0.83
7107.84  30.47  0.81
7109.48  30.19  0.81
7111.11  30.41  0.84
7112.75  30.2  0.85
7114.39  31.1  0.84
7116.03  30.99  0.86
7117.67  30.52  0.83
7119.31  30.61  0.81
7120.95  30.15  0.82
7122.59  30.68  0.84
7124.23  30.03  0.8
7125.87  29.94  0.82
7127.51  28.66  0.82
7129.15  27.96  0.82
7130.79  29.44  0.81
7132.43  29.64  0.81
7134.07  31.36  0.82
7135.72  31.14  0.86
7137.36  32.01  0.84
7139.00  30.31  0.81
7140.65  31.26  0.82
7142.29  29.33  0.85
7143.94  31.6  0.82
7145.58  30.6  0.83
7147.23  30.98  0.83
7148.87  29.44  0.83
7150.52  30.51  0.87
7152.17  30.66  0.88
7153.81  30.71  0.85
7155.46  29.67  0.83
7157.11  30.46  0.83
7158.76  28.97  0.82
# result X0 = 6946.05 angstrom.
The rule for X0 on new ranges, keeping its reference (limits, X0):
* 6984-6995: 6986.15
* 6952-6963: 6958.85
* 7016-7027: 7020.01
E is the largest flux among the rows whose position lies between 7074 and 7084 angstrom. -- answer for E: 31.61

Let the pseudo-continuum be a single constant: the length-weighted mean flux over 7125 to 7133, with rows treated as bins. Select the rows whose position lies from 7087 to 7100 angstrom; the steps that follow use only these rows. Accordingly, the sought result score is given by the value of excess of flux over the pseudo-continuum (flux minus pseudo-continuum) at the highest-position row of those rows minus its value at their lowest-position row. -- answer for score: 1.79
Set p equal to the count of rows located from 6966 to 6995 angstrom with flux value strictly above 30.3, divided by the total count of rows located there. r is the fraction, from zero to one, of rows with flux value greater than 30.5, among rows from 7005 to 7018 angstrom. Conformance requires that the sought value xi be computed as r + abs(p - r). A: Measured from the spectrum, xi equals 0.78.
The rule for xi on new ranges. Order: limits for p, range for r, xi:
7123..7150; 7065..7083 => 0.50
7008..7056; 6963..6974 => 1.01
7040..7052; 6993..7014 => 0.71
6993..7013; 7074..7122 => 0.83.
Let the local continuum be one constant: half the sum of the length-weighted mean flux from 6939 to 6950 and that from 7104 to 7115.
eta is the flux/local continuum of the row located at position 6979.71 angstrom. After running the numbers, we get 1.01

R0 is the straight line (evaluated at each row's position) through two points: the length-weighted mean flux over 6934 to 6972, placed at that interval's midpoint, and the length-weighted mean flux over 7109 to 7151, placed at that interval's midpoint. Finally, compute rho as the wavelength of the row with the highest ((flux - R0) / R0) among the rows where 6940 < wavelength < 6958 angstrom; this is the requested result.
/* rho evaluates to 6949.25 angstrom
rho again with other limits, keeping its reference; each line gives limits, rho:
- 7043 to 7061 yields 7058.91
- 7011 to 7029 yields 7026.48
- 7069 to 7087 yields 7076.81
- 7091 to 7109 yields 7099.66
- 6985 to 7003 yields 6992.58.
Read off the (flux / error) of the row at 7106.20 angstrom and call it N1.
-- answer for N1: 35.7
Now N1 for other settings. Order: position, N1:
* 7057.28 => 34.6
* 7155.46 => 35.7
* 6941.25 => 36.4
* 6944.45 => 36.7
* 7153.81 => 36.1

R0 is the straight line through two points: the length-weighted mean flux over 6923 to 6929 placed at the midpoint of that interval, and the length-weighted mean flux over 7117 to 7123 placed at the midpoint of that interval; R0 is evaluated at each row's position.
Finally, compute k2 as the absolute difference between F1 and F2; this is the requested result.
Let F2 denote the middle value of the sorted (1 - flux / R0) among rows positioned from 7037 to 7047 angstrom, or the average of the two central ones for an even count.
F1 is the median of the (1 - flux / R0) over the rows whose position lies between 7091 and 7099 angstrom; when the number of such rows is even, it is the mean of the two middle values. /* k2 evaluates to 0.006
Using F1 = 0.013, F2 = 0.007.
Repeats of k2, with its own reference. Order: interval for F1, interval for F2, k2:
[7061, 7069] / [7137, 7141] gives 0.047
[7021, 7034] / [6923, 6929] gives 0.002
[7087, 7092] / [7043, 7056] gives 0.008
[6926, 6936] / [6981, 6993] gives 0.024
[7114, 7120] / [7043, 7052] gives 0.026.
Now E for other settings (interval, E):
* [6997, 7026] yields 32.31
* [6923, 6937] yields 34.44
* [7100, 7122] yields 31.76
